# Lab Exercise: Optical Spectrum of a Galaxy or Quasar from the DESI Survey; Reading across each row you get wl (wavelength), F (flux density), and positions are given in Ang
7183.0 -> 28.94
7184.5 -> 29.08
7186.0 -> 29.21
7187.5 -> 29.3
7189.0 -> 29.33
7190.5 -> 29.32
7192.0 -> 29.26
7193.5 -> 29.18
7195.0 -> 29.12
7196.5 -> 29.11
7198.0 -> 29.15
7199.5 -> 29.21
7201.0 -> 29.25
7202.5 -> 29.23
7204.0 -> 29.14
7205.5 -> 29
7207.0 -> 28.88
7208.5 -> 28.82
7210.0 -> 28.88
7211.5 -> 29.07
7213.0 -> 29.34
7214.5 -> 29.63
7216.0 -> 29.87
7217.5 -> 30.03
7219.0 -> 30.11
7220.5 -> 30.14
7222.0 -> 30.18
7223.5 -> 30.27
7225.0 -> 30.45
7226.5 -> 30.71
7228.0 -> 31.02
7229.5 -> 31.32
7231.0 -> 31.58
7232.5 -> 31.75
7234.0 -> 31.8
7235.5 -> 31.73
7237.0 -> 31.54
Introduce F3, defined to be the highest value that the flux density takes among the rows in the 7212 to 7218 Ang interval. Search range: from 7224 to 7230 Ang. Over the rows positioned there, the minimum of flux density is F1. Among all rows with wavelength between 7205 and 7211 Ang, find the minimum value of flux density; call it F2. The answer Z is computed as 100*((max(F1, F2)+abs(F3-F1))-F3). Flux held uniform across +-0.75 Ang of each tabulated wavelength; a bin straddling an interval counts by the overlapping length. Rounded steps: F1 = 30.45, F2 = 28.82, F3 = 30.03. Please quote 84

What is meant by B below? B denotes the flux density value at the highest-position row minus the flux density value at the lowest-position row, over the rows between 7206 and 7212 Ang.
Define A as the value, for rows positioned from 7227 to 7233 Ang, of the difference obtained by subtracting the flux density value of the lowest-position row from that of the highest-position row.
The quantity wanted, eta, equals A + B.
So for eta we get 0.9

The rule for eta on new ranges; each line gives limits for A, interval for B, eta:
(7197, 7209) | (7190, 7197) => -0.5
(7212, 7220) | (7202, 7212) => 0.6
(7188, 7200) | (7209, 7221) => 1.1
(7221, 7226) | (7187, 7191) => 0.3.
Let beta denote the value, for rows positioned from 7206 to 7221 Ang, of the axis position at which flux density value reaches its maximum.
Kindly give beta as 7220.5 Ang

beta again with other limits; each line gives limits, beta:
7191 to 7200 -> 7192.0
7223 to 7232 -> 7231.0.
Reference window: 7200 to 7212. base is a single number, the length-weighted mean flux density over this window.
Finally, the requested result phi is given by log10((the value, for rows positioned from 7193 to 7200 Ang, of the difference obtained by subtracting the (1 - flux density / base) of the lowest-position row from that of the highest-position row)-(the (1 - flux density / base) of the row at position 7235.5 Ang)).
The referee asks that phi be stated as -1.0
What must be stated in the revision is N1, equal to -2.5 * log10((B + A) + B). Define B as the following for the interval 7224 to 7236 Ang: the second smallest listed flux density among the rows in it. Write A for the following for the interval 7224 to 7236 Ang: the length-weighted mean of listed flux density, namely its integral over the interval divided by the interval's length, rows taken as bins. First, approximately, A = 31.3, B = 30.71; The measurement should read -4.92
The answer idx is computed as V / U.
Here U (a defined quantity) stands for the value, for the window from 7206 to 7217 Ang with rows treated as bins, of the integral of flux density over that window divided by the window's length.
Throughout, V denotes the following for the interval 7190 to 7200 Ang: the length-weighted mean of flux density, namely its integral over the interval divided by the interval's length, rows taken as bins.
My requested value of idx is 1.00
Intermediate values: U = 29.2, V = 29.19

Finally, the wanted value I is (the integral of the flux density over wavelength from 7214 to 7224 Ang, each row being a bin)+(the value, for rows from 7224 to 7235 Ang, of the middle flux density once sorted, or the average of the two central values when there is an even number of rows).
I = 332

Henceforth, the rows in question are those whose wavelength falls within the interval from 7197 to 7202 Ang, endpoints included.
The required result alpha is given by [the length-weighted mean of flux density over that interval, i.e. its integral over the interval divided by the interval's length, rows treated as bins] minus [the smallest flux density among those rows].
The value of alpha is 0.05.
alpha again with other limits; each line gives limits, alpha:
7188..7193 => 0.04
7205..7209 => 0.08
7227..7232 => 0.28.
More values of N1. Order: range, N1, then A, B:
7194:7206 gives -4.85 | 29.2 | 29.11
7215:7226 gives -4.89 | 30.2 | 30.03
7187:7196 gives -4.86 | 29.2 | 29.18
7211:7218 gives -4.86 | 29.6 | 29.34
